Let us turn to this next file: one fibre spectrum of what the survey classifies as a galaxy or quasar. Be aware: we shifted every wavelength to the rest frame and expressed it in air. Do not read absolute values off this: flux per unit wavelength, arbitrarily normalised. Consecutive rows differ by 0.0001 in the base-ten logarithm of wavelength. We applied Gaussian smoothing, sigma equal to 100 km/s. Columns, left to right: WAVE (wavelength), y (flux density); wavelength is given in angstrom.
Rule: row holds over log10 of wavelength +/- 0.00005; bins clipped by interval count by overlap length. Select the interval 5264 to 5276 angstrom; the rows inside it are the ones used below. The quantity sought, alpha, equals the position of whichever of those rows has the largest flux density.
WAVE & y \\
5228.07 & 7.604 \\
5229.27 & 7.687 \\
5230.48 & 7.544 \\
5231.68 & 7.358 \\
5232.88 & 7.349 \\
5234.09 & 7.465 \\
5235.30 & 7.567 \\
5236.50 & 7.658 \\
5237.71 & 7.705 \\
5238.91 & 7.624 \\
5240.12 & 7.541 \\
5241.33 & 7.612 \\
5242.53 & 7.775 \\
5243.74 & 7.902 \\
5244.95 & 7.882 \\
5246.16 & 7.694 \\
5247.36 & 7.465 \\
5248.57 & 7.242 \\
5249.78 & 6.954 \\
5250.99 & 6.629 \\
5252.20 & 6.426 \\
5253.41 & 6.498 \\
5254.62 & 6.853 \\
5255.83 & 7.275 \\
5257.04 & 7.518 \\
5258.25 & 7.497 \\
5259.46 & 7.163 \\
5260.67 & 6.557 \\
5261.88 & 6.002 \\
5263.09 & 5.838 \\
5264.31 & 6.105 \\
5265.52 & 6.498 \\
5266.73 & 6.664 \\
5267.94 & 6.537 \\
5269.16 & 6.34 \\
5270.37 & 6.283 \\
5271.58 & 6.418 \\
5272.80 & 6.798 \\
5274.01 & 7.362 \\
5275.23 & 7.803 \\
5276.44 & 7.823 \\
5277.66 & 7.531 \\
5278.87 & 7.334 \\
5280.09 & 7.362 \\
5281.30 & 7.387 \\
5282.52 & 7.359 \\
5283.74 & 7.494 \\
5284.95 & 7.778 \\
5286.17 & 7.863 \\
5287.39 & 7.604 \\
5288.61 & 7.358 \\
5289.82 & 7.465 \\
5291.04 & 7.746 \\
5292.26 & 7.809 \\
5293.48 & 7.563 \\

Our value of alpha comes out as 5275.23 angstrom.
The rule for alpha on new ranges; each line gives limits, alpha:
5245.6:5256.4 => 5246.16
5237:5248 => 5243.74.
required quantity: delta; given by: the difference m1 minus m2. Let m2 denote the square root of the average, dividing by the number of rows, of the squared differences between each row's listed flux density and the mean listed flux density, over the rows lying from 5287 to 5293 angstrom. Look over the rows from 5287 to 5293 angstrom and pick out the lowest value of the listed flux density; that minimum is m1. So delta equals 7.19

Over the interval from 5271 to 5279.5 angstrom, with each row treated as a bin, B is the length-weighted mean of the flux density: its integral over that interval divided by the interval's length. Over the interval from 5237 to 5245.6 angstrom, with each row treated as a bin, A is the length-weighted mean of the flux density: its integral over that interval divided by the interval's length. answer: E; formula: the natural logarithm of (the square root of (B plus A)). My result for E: 1.35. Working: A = 7.7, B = 7.3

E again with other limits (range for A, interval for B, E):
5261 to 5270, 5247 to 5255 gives 1.29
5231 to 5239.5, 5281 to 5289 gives 1.36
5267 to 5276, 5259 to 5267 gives 1.29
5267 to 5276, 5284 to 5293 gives 1.34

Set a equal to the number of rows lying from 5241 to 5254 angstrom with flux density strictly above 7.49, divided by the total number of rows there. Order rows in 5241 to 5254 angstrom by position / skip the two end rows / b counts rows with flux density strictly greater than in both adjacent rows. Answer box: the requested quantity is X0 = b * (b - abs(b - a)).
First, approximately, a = 0.45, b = 1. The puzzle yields 0.5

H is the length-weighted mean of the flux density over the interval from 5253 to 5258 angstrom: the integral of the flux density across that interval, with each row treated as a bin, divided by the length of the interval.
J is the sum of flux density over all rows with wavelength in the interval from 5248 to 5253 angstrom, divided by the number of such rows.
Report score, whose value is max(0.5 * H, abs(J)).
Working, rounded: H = 7.09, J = 6.8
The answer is 6.8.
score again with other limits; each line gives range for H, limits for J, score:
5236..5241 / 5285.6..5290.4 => 7.6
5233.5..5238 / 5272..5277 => 7.4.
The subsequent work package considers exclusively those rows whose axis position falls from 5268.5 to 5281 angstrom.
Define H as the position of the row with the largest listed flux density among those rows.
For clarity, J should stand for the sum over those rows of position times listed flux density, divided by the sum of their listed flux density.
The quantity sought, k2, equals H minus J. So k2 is 1.6 angstrom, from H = 5276.44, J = 5274.8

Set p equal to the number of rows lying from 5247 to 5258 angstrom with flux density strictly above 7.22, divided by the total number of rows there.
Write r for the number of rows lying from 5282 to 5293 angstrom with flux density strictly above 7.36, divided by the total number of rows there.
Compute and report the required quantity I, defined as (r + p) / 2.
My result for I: 0.6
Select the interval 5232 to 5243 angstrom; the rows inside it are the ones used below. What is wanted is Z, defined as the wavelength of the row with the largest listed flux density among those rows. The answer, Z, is 5242.53 angstrom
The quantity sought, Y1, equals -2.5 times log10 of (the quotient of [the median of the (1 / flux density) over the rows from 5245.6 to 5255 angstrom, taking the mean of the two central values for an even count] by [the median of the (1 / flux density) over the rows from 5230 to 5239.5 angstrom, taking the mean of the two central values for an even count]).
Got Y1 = -0.10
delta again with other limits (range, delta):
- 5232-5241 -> 7.24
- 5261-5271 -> 5.57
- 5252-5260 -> 6.01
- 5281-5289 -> 7.17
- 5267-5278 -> 5.68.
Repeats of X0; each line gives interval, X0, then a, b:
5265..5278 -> 0.5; 0.27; 2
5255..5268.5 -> 0.4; 0.18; 2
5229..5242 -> 0.7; 0.73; 1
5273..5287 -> 1.1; 0.55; 2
